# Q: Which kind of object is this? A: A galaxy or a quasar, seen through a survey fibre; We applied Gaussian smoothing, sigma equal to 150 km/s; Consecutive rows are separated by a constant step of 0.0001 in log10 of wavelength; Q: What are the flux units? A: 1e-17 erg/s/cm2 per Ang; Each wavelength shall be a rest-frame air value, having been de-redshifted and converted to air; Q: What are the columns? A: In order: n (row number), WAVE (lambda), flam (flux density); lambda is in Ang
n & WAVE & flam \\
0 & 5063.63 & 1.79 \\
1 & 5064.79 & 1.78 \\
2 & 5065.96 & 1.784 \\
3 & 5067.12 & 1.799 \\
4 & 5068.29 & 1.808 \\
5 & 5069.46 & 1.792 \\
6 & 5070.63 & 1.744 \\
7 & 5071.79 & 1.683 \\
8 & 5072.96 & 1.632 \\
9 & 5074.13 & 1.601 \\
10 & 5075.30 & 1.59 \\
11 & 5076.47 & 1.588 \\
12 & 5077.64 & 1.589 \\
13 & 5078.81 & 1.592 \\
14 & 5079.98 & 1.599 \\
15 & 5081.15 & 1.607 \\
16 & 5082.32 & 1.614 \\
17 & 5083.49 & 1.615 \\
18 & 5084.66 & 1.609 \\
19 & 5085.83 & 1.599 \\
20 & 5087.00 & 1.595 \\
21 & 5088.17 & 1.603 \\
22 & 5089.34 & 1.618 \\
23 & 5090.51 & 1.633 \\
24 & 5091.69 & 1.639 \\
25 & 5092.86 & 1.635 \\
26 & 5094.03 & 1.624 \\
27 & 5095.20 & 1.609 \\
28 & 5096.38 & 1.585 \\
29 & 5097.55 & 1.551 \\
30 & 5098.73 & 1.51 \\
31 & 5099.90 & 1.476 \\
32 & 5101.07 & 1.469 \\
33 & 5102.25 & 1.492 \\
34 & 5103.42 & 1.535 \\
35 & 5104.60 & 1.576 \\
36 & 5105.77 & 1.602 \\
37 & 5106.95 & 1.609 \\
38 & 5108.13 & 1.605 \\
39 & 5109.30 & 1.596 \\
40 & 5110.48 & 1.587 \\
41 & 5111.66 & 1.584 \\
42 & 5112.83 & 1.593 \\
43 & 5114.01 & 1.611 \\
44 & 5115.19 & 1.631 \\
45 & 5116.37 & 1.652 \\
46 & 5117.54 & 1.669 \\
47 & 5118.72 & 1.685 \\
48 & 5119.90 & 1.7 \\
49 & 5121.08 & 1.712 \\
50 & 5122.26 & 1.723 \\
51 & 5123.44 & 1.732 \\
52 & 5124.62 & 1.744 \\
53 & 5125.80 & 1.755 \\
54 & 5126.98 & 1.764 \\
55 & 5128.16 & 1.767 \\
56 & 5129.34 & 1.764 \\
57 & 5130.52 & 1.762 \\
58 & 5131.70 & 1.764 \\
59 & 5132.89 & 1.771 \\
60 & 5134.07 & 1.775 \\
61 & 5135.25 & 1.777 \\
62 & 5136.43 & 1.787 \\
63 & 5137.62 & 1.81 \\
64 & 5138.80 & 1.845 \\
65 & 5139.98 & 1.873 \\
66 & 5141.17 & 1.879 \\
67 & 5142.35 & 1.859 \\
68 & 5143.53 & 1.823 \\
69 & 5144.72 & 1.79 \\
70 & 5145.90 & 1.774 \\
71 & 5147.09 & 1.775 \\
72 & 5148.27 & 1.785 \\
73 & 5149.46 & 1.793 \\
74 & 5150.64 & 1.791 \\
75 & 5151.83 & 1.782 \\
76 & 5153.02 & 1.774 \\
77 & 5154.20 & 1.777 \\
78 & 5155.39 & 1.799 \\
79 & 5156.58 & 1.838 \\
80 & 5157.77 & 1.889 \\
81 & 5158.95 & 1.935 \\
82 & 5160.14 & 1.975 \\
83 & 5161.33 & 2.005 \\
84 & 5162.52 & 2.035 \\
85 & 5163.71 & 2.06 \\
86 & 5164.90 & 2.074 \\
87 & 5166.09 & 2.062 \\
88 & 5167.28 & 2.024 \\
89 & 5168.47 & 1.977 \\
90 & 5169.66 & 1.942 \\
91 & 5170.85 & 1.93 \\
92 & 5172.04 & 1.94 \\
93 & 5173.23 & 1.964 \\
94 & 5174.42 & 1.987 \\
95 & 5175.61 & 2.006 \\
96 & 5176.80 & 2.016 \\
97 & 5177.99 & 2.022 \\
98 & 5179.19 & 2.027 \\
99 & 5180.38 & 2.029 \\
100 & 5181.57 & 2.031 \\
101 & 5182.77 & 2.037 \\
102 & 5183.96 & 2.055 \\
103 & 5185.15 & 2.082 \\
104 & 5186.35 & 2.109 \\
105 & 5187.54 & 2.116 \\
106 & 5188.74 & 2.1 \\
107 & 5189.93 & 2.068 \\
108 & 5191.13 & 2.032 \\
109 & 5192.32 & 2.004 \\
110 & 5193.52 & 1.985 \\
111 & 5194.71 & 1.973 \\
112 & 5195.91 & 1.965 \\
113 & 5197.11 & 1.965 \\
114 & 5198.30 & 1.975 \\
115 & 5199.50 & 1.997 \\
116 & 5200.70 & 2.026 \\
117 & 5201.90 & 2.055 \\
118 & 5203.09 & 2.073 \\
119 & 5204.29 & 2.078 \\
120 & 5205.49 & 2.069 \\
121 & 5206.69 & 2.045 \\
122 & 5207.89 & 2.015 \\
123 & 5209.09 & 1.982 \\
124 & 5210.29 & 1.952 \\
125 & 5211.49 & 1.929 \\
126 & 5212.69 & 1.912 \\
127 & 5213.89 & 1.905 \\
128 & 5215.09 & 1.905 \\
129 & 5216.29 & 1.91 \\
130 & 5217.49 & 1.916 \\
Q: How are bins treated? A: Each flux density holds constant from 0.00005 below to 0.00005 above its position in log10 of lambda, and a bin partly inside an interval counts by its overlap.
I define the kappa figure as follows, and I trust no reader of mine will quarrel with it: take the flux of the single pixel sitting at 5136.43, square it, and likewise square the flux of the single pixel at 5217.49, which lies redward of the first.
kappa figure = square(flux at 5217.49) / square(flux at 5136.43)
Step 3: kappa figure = 1.15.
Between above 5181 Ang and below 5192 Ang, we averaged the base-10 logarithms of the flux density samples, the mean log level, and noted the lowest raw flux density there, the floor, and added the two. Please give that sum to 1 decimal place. 2.3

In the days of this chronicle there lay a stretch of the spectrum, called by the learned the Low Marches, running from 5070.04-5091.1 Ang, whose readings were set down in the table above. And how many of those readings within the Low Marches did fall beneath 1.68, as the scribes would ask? 16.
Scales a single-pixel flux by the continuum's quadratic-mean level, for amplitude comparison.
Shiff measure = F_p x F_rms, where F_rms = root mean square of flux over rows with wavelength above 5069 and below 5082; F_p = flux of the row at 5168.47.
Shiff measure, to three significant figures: 3.24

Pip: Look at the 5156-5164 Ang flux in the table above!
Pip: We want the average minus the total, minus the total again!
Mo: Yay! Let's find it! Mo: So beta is -25.5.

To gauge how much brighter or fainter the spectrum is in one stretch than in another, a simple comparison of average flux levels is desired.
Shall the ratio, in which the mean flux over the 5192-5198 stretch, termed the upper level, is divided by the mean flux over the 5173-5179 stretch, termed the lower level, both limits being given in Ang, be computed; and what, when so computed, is 0.99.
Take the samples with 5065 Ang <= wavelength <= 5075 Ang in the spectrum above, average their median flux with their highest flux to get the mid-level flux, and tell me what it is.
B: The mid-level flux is 1.79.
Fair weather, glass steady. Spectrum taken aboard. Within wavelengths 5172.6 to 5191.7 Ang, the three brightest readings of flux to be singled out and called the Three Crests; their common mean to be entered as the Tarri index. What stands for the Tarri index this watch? 2.11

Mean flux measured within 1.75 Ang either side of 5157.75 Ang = 1.89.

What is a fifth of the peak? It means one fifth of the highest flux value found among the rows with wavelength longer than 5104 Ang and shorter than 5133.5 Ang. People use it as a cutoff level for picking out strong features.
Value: 0.354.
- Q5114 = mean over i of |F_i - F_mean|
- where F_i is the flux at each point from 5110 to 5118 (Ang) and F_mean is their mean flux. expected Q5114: 0.028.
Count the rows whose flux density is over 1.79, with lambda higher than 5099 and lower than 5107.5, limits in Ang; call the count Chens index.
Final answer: 0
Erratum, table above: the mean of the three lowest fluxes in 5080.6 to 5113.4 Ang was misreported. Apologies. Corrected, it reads 1.48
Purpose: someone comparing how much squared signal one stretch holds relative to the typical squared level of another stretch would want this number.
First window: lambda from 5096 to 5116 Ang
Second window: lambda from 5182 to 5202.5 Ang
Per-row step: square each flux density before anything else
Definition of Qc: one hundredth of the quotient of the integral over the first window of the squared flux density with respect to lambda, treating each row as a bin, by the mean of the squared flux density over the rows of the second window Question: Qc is 0.12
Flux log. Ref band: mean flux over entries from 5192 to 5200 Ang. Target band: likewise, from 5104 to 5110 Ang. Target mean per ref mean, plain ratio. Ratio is 0.81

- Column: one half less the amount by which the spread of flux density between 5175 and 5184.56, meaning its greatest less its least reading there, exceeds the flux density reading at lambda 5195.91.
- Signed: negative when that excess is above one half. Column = 2.42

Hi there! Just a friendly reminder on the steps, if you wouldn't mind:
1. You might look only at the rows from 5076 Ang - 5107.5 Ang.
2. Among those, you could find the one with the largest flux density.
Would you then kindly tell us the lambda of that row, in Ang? 5091.69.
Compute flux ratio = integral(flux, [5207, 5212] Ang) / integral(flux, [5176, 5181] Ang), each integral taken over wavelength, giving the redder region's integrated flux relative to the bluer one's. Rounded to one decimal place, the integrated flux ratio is 1.0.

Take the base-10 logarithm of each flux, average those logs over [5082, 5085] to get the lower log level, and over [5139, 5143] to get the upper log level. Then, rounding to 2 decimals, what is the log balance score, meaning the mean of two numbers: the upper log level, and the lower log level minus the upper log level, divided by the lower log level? -0.02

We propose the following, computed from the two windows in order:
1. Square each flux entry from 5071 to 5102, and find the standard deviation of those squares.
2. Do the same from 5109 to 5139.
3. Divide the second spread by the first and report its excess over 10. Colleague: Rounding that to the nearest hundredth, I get -8.26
